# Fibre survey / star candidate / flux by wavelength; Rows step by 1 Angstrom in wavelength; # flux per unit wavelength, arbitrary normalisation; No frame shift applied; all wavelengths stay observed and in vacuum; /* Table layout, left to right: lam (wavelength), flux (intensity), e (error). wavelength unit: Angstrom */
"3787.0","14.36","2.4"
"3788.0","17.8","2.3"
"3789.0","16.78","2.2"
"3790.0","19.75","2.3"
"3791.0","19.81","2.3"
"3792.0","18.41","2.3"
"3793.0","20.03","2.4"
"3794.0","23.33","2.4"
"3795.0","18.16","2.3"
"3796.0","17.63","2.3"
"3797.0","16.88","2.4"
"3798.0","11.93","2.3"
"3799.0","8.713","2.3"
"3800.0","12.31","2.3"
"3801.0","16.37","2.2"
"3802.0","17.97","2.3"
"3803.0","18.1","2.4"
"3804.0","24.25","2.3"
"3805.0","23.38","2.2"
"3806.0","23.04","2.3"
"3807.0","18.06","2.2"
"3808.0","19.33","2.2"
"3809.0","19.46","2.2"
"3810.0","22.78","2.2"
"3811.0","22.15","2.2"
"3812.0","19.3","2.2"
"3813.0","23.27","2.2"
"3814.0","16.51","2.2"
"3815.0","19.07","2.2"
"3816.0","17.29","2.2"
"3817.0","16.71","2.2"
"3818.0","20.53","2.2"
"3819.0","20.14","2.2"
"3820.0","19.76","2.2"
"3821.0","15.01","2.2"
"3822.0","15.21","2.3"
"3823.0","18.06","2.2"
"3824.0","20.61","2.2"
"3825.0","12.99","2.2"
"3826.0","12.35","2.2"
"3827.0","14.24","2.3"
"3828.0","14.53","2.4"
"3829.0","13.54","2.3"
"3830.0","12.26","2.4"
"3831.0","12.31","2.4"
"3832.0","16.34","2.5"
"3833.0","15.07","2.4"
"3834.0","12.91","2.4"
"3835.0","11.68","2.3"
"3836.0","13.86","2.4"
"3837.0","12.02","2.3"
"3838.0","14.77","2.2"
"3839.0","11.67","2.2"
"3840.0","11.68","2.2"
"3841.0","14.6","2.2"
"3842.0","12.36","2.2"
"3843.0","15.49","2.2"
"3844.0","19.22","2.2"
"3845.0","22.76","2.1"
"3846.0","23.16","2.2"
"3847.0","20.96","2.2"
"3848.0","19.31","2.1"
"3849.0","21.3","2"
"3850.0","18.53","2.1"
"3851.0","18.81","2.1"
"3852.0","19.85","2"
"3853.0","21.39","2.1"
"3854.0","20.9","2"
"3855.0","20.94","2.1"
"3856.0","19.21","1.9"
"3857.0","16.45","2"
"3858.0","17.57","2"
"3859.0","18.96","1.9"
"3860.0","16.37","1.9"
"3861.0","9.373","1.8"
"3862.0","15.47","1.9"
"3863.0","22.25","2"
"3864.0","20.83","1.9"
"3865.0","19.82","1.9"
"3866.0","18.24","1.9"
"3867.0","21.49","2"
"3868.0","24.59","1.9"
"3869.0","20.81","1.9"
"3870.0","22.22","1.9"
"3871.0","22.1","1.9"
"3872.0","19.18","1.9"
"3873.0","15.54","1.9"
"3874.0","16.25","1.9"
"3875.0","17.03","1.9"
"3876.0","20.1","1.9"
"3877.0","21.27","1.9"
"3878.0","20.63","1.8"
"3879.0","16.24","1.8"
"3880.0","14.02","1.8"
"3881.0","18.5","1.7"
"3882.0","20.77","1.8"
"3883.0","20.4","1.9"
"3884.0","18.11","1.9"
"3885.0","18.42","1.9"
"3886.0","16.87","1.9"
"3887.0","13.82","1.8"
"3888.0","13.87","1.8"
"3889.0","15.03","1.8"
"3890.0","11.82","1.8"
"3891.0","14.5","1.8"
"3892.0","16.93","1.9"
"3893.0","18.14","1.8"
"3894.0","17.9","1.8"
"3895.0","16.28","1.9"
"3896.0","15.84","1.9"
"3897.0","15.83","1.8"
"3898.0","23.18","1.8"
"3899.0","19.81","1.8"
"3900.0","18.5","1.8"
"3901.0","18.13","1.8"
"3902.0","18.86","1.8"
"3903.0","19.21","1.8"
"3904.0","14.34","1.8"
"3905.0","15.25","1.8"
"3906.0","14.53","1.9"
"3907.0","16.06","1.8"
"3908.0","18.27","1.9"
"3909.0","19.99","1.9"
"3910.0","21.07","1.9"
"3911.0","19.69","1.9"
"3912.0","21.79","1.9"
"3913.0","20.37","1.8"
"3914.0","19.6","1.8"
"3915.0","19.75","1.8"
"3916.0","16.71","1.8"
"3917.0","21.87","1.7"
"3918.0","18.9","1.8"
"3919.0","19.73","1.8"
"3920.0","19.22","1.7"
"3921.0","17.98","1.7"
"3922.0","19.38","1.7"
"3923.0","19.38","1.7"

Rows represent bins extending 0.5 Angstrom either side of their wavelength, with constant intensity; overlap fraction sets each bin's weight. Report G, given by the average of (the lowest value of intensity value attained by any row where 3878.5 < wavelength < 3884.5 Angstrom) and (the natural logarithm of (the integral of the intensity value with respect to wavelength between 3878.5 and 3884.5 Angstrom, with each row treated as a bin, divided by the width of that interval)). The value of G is 8.5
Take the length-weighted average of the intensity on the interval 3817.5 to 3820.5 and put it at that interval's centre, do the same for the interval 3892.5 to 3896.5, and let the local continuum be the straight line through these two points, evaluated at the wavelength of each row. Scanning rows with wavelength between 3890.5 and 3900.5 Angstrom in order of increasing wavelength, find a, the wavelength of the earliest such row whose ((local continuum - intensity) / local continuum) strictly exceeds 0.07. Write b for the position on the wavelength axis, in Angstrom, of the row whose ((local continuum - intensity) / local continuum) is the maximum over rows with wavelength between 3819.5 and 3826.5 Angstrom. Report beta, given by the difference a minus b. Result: 65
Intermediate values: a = 3891.0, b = 3826.0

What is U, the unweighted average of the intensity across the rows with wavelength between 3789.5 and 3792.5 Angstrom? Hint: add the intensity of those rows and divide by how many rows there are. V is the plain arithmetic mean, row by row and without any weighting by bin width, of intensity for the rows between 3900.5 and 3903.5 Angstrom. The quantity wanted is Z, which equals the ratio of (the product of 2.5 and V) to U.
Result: 2.42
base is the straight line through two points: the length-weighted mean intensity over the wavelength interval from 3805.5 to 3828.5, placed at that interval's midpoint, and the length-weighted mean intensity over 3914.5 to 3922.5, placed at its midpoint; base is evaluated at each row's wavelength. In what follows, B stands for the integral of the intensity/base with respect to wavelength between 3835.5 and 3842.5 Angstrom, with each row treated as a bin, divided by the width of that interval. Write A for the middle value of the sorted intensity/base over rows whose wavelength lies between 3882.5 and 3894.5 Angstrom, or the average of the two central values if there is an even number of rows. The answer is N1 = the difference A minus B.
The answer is 0.2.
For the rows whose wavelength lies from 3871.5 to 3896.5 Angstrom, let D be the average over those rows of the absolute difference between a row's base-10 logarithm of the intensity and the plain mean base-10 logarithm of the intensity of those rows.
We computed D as 0.052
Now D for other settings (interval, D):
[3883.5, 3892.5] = 0.052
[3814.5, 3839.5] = 0.067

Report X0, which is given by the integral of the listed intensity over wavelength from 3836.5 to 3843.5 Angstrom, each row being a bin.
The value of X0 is 93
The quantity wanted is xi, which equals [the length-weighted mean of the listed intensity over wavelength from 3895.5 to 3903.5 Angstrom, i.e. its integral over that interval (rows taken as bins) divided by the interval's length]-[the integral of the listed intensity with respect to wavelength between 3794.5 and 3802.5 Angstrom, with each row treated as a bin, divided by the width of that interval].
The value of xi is 3.7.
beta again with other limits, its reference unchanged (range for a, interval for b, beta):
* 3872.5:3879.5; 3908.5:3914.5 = -38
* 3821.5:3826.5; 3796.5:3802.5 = 23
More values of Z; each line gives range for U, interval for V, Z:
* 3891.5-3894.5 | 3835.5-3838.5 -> 1.92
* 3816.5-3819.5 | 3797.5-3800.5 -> 1.44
